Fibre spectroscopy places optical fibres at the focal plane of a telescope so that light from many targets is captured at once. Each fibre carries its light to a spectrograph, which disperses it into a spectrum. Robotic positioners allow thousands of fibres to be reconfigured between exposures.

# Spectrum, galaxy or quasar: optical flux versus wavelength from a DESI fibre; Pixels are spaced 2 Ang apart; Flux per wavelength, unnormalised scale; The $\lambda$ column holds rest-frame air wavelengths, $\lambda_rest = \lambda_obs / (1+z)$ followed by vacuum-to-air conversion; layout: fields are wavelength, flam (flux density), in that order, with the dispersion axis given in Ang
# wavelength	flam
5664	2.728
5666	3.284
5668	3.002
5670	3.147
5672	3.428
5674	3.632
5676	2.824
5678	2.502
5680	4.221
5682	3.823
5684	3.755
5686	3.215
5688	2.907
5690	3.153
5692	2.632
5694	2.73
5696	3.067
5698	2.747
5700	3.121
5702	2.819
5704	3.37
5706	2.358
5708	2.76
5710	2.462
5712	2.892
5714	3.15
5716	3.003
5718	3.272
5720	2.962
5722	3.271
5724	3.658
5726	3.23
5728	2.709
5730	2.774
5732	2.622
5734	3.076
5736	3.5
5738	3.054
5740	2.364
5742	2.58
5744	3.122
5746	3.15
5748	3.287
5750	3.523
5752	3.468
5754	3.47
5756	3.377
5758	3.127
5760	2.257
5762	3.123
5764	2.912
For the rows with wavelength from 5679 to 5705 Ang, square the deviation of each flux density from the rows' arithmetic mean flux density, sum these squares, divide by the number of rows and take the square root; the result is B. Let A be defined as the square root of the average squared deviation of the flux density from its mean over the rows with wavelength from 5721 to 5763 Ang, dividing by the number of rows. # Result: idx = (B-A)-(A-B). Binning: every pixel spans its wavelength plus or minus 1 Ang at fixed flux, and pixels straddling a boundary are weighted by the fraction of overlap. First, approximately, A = 0.384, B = 0.46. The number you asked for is 0.16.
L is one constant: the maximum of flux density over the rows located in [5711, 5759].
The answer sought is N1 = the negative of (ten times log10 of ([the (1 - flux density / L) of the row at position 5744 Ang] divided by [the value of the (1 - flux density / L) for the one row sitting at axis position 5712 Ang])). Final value 1.6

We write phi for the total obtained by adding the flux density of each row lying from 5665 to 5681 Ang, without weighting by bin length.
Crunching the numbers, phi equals 26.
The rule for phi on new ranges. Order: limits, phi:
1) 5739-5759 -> 31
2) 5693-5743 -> 74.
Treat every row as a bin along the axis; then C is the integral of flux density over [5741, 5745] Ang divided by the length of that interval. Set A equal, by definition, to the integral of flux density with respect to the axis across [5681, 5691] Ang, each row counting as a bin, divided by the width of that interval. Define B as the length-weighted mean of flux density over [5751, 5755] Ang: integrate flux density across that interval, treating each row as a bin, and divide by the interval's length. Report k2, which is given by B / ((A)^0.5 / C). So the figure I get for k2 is 5.4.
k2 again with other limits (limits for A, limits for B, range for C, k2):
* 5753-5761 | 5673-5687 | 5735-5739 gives 6.4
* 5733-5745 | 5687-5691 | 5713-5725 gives 5.7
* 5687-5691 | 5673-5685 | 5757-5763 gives 5.6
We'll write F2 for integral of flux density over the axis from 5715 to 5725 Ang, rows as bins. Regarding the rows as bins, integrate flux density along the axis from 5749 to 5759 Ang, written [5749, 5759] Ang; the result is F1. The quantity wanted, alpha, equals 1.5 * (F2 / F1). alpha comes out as 1.43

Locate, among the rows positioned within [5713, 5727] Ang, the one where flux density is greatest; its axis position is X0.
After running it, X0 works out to 5724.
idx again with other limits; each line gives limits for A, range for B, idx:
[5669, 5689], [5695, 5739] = -0.36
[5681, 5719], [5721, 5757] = -0.02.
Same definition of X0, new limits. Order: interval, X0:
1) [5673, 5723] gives 5680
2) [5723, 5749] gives 5724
